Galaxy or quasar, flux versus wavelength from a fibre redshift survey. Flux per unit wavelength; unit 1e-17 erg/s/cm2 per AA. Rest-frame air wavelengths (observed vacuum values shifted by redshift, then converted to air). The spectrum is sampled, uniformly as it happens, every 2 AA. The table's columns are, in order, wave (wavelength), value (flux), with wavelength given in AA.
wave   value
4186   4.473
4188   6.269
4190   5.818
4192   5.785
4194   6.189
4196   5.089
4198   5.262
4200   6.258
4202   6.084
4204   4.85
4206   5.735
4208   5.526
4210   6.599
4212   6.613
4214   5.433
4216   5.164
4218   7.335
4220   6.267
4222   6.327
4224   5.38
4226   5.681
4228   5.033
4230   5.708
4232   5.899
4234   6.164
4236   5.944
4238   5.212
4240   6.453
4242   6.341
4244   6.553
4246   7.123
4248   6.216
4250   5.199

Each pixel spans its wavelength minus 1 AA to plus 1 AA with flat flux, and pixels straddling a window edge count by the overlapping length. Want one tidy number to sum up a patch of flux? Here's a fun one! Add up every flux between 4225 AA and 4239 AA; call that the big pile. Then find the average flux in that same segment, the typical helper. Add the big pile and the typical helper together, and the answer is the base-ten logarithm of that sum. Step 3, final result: 1.66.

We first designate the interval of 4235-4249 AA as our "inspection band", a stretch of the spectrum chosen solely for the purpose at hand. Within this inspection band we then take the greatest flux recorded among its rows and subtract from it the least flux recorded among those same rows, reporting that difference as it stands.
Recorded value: 1.91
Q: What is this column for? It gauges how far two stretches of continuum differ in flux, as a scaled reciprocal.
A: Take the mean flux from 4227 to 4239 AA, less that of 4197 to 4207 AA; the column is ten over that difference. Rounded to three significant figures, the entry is 450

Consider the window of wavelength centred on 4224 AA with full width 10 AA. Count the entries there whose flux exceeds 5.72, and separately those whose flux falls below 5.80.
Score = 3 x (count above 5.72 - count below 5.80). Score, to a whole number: -3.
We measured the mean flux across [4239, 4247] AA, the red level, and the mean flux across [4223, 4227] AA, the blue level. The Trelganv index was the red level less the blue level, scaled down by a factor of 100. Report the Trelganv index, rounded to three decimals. 0.011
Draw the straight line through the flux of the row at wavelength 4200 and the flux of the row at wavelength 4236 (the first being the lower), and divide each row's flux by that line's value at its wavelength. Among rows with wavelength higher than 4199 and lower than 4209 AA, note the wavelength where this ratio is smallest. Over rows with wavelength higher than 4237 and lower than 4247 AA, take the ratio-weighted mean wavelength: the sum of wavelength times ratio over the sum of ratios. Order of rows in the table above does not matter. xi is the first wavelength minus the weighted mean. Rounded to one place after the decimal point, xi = -38.3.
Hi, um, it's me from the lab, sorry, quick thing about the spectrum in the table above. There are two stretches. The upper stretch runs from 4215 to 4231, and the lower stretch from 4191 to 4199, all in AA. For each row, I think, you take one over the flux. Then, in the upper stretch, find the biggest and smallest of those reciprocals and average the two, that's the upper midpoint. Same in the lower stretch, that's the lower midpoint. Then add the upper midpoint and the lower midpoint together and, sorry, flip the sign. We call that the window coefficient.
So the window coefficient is -0.347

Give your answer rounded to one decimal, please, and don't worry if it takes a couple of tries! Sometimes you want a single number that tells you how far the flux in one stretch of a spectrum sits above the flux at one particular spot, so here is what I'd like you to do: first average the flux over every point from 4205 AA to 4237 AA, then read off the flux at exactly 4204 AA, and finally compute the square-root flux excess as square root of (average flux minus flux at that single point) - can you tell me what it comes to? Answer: 1.0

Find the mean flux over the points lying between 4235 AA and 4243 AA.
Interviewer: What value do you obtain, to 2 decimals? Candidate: 5.99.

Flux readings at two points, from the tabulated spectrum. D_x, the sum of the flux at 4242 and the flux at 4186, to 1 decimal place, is 10.8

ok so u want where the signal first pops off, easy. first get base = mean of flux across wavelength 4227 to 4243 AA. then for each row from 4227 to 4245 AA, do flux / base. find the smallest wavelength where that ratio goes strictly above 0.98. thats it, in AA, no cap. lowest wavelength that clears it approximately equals 4232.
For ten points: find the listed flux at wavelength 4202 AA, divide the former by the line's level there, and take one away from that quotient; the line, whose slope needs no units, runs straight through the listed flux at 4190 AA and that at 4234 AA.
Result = 0.03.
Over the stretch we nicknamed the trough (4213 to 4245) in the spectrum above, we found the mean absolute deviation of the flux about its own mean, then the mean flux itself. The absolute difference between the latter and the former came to 5.44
